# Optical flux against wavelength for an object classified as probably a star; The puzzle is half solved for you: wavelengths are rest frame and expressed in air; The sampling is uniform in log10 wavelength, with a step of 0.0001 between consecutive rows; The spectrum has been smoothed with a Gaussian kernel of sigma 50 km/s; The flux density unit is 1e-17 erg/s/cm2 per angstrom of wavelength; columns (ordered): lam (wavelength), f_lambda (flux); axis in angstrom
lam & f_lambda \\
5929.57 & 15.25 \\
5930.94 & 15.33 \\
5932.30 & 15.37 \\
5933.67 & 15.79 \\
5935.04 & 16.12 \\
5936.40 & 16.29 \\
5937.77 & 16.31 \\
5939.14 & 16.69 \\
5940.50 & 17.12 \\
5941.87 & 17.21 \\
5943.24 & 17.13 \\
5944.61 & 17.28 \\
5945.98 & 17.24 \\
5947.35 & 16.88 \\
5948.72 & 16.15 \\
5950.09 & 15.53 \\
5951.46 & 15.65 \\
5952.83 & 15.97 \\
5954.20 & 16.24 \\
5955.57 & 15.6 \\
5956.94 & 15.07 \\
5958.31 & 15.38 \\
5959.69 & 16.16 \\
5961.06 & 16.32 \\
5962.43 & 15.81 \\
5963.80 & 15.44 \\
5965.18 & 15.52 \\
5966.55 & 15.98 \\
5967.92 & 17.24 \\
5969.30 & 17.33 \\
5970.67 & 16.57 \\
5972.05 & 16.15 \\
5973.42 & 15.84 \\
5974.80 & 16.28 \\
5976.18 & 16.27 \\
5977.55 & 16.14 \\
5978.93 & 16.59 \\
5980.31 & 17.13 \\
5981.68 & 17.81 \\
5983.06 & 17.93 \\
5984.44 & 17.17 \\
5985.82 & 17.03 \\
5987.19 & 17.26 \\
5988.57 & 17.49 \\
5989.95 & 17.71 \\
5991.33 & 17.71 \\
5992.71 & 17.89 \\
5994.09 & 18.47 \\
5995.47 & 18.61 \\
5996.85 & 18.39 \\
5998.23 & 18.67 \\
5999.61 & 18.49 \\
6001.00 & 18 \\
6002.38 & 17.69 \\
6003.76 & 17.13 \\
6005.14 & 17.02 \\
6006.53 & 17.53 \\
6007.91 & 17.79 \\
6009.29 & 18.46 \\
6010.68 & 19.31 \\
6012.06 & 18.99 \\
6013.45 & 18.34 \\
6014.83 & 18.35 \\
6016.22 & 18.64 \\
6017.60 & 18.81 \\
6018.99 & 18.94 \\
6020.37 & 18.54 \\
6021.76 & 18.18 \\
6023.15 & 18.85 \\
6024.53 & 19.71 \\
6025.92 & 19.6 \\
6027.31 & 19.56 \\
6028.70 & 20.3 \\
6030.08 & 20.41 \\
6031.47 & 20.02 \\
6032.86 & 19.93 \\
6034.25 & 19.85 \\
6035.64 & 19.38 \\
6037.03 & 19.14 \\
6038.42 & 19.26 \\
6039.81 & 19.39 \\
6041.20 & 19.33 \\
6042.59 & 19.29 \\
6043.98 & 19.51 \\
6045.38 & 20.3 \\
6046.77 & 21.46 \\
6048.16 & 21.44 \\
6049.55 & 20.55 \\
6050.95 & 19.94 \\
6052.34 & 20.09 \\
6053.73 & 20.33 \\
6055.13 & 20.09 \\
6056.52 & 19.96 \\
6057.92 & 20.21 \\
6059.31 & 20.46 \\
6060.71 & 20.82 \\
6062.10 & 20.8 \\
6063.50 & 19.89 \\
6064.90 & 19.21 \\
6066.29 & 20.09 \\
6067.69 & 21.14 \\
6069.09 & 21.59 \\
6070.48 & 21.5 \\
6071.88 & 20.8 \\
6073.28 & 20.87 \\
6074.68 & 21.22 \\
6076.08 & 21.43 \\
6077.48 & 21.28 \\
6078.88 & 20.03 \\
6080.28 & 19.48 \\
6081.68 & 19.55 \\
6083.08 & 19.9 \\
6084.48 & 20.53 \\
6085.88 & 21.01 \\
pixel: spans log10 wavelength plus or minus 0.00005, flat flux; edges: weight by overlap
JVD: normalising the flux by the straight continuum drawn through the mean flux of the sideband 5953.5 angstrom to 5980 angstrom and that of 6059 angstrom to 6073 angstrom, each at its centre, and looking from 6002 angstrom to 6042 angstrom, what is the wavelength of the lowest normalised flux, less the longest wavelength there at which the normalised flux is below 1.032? -36.1 angstrom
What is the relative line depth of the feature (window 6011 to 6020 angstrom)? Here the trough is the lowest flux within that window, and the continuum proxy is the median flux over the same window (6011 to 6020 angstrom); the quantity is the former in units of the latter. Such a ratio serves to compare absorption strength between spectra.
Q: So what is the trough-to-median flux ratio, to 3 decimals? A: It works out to 0.979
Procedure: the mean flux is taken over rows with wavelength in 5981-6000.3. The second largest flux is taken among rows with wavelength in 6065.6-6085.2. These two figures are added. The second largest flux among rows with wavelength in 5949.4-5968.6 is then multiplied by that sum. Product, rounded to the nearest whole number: 643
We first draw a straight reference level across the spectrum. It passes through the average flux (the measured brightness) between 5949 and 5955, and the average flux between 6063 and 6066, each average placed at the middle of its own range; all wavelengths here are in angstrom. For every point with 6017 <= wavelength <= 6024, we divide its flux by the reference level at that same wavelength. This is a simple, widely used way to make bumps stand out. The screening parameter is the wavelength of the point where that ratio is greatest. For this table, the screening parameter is 6018.99 angstrom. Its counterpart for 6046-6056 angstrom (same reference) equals 6046.77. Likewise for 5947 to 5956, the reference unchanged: 5947.35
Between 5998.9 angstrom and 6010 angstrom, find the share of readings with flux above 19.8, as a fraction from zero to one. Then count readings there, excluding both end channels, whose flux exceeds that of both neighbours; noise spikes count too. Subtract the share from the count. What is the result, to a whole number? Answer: 0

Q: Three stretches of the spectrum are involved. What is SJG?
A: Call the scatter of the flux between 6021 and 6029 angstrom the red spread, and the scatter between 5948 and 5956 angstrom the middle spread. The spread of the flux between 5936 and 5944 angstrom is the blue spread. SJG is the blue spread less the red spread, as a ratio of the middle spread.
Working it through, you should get -1.1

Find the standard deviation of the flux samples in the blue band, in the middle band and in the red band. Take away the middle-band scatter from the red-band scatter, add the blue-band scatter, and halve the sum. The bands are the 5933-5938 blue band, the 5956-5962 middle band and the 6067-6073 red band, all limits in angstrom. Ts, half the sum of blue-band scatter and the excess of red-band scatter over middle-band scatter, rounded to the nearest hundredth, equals 0.00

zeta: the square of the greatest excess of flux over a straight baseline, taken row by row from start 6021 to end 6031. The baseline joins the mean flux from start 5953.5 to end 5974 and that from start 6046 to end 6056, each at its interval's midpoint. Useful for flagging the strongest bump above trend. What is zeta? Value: 0.872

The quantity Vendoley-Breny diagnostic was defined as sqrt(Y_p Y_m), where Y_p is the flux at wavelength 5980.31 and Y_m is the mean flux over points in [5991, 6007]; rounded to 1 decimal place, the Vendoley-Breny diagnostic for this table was 17.5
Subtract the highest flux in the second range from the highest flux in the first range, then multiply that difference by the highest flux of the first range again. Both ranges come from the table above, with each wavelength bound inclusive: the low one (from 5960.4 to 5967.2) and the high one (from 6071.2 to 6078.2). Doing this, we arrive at -83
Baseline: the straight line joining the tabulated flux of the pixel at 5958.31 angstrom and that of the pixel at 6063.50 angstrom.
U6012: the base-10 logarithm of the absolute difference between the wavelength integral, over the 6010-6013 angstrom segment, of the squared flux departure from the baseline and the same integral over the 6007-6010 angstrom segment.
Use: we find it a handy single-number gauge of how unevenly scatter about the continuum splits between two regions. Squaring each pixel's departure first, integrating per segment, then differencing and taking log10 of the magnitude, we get 0.7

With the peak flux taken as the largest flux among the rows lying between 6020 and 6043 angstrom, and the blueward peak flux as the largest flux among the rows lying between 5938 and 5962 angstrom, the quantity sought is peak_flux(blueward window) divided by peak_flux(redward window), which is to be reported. 0.847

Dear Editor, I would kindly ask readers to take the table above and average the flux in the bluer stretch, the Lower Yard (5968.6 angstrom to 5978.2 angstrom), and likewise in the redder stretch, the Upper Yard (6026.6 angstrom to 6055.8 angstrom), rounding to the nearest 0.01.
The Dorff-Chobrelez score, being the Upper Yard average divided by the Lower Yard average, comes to 1.22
